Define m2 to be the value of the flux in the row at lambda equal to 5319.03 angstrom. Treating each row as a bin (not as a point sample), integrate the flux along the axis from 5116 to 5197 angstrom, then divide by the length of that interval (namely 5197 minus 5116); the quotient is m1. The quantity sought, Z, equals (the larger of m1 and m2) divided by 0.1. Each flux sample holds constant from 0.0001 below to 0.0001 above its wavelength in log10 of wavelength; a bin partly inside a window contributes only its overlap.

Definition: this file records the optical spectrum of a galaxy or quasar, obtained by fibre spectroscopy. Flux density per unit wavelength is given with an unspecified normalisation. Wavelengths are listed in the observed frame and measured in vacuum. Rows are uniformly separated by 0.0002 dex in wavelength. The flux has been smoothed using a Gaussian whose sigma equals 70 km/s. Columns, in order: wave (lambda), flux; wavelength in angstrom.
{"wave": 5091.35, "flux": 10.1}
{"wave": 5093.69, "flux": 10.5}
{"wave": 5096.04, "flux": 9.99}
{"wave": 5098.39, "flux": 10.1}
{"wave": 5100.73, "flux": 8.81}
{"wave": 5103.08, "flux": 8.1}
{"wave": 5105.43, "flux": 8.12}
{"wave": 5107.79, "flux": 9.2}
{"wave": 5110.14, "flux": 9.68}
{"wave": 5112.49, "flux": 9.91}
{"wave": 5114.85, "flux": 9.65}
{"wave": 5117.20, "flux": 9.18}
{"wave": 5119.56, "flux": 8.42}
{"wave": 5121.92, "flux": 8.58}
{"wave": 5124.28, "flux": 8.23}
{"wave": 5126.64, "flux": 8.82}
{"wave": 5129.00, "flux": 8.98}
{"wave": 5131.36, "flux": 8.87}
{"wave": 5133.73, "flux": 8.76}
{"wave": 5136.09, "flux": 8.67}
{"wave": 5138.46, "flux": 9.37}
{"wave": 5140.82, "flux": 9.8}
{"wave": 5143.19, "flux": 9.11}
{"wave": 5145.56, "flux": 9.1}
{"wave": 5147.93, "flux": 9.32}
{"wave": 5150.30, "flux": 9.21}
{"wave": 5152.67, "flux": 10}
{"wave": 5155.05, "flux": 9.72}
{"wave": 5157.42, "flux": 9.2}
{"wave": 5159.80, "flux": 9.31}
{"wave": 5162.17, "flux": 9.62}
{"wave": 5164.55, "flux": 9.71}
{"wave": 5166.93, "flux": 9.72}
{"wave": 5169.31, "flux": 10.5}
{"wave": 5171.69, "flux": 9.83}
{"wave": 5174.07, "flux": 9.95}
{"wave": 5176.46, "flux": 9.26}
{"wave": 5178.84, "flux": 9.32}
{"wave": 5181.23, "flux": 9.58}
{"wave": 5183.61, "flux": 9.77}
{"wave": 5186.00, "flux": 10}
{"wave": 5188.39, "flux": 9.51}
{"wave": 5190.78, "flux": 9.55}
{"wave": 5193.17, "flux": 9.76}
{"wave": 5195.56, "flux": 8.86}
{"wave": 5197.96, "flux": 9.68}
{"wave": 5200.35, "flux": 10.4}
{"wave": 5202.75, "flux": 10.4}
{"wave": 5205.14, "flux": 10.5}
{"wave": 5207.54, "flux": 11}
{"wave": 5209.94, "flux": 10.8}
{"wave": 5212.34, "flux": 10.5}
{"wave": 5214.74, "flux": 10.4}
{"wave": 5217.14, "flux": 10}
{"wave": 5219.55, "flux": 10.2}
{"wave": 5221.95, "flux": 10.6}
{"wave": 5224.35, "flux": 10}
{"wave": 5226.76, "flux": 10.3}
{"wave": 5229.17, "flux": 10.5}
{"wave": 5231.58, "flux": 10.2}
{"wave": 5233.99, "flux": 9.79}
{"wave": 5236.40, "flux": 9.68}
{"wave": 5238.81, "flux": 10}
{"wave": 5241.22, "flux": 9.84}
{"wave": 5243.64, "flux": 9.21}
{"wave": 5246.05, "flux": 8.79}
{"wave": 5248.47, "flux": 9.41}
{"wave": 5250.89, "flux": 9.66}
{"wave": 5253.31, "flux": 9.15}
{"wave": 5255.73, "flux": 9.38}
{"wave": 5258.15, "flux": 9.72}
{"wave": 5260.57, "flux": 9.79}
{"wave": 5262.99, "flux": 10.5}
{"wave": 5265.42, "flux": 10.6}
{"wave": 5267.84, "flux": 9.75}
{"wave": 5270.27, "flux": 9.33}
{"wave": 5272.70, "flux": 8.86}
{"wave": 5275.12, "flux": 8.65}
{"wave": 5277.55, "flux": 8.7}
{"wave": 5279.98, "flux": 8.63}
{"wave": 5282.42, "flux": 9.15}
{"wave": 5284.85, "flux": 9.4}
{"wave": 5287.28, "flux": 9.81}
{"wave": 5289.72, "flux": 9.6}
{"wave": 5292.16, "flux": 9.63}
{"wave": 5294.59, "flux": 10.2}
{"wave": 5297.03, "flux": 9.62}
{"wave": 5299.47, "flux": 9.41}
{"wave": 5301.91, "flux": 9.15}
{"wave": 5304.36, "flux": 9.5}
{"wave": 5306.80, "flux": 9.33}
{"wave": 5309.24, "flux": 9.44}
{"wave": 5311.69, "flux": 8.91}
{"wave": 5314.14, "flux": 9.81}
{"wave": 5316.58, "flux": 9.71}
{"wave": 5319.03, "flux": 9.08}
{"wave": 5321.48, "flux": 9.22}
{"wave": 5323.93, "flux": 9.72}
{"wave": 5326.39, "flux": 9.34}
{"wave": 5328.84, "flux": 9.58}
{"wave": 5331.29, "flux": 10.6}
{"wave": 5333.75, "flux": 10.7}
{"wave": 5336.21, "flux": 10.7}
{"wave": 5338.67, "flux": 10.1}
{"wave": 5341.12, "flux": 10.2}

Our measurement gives 93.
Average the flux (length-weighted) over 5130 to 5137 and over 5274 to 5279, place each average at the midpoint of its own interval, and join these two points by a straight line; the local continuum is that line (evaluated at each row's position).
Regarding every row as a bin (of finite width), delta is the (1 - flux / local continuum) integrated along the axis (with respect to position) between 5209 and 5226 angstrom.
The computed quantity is -3.2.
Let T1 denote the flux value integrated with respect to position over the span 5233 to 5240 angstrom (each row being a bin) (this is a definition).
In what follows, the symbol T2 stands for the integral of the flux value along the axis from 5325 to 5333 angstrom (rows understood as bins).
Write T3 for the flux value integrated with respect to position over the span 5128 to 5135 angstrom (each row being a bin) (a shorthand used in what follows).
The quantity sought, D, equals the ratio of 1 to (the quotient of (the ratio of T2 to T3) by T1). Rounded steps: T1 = 68.8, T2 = 79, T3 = 62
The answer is 54.0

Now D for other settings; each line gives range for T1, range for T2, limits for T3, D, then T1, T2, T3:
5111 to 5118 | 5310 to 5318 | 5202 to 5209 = 66.3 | 67.3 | 76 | 75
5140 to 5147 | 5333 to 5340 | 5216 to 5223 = 63.7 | 65.2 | 73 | 72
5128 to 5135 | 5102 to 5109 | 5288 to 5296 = 82.0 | 62.1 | 59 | 78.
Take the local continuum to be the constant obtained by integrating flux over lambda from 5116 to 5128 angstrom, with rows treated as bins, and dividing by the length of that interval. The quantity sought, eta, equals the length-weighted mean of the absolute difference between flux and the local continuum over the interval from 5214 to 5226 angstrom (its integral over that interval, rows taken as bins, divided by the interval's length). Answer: 1.6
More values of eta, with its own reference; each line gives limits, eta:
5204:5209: 2.1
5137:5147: 0.7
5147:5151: 0.6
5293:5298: 1.2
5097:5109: 0.7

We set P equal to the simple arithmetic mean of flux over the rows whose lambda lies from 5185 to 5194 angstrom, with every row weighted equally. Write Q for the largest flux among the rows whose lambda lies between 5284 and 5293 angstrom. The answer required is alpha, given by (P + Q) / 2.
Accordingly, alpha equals 9.8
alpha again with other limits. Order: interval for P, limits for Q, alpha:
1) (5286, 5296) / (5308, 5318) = 9.8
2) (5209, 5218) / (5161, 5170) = 10.5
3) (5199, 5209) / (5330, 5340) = 10.6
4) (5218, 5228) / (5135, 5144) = 10.0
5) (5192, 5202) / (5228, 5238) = 10.1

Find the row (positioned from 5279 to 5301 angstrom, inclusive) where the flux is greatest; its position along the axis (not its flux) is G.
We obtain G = 5294.59 angstrom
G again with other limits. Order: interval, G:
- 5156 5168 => 5166.93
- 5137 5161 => 5152.67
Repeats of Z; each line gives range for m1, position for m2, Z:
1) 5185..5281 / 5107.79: 98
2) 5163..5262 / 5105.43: 99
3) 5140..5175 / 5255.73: 96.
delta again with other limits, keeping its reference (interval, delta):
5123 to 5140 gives -0.1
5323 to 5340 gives -2.9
